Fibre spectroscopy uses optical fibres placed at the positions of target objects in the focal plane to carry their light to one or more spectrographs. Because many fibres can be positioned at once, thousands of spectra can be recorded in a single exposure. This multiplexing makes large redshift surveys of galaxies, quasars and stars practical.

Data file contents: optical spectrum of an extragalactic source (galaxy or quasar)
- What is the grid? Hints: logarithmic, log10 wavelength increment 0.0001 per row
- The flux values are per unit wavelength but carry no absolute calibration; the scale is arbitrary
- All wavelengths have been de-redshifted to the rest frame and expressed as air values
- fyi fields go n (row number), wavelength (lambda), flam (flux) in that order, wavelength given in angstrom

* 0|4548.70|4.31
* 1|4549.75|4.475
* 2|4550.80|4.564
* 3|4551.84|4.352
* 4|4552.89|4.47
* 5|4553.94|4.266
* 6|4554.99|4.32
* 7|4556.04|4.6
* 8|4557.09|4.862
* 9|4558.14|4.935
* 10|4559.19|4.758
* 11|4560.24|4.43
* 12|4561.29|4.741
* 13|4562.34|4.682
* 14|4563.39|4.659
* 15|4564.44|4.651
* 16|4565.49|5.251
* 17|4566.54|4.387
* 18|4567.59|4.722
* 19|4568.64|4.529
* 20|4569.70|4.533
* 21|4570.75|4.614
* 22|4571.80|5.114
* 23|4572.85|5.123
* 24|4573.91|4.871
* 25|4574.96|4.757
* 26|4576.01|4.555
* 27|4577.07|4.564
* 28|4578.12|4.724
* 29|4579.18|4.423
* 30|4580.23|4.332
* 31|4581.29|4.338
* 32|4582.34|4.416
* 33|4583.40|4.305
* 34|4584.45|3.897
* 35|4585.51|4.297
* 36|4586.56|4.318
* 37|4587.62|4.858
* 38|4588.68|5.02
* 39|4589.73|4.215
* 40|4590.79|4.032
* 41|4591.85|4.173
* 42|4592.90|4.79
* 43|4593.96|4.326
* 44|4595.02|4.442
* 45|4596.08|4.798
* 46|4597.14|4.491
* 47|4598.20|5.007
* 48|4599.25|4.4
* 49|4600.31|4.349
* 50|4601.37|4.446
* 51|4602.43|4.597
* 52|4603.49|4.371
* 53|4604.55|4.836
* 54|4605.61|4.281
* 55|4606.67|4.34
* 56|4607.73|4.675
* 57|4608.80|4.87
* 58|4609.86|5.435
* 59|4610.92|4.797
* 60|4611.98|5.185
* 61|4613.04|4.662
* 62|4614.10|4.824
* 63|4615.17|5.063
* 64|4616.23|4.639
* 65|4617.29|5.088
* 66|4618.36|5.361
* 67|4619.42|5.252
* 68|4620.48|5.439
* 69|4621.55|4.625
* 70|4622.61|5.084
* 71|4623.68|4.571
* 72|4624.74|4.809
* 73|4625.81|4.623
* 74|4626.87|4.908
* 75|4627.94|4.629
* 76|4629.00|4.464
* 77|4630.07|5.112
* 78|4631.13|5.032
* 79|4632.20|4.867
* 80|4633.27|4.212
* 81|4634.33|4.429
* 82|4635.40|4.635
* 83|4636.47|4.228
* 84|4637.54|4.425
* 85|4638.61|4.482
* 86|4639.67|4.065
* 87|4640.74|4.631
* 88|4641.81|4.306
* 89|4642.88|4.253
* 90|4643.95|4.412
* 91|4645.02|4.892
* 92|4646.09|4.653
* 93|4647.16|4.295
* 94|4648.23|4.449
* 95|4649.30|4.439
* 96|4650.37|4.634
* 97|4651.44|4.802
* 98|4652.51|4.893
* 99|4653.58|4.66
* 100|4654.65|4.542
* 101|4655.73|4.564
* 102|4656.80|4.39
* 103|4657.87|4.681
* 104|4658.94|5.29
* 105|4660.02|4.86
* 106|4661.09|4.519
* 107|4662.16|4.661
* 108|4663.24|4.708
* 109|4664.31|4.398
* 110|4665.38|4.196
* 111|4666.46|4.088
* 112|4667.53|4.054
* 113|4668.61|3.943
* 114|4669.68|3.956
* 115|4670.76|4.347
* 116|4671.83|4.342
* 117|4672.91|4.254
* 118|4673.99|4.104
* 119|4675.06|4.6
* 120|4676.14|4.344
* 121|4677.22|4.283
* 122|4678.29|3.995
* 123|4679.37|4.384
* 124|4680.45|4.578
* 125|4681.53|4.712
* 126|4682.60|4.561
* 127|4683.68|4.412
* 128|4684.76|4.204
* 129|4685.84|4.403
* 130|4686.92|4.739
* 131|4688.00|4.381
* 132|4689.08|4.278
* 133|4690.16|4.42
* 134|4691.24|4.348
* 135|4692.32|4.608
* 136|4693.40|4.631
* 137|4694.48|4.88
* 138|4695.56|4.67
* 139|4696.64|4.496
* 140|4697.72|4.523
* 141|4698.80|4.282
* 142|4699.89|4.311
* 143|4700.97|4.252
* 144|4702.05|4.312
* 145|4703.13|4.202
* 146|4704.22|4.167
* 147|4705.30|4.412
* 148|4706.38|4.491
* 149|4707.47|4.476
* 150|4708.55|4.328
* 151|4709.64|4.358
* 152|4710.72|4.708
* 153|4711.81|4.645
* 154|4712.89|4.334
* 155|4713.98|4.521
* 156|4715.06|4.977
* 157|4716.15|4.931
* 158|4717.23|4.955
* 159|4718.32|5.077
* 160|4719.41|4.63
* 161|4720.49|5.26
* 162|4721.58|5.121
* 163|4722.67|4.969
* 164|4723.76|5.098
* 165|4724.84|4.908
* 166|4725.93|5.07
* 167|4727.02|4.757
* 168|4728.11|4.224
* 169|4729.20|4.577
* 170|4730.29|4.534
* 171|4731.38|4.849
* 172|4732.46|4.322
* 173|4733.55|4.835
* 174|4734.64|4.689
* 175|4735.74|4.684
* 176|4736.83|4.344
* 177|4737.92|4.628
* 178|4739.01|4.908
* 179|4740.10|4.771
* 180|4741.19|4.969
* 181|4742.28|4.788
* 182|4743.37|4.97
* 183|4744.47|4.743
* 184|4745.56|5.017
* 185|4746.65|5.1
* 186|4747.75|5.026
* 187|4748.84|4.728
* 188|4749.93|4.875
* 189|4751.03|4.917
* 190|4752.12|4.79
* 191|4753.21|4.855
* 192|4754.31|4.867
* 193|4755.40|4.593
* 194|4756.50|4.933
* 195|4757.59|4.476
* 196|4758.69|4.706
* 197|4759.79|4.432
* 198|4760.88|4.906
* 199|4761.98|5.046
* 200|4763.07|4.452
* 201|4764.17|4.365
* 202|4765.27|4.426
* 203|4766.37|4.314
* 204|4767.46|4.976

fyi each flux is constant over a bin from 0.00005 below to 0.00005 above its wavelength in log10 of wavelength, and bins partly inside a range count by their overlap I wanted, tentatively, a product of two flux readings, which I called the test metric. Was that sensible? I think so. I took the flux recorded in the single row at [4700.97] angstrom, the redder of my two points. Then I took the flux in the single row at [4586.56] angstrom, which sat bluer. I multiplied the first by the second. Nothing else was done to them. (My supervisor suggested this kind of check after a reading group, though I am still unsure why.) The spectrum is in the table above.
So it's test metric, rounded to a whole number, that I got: 18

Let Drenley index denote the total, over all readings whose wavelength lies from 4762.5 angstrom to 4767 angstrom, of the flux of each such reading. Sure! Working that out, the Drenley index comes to 17.56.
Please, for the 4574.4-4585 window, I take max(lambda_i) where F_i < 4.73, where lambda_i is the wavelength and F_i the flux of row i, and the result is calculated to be 4584.45 angstrom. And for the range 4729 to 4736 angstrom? 4735.74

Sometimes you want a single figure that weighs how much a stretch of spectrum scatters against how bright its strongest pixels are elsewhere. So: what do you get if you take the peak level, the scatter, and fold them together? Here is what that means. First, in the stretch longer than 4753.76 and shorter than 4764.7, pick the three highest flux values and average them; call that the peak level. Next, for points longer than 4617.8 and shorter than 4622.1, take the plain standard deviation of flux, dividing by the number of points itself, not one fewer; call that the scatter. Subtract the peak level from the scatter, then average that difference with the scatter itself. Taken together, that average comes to -2.16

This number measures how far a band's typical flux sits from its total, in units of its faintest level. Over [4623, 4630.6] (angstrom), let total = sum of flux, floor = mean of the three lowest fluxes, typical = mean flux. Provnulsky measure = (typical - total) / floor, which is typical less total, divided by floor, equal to -6.23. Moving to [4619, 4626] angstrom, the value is -6.40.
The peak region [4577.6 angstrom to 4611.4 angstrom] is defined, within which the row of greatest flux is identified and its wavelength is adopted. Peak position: 4609.86 angstrom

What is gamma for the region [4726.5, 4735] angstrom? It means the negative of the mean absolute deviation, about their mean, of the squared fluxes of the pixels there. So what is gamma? -1.68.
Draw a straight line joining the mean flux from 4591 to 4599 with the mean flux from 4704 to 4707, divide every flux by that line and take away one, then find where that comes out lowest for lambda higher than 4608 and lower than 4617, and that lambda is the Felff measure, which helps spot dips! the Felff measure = 4616.23 angstrom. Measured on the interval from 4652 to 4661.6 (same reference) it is 4656.80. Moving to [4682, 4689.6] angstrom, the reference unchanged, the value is 4684.76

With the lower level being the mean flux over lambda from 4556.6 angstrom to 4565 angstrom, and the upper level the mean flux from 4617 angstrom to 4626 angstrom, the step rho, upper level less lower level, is 0.27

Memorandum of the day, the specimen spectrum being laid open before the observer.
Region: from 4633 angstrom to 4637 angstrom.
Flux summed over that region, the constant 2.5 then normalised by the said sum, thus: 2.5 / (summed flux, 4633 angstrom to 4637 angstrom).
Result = 0.143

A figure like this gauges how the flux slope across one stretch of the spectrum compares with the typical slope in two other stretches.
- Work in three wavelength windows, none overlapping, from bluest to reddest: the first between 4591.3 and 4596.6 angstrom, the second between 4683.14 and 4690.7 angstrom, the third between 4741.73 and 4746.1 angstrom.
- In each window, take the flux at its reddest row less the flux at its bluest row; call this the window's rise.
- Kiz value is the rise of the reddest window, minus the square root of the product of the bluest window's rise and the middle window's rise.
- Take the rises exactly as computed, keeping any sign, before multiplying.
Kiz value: 0.16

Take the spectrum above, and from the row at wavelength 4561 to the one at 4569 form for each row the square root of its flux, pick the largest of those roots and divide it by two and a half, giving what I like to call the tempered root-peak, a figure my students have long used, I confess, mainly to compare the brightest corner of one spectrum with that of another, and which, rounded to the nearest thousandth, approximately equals 0.917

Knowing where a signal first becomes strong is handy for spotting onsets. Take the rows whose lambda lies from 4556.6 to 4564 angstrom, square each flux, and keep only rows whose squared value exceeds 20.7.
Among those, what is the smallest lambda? 4557.09 angstrom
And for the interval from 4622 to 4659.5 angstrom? 4622.61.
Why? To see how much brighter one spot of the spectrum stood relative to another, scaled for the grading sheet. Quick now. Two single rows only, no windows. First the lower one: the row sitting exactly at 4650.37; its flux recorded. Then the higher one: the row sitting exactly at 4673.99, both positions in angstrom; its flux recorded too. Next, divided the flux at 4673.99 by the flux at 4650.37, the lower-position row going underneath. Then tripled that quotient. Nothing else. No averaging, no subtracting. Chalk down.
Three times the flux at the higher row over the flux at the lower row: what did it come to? 2.66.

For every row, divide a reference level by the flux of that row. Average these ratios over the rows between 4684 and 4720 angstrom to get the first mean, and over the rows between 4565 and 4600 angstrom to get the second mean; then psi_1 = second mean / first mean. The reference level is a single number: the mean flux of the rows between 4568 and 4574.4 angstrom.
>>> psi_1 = 0.99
